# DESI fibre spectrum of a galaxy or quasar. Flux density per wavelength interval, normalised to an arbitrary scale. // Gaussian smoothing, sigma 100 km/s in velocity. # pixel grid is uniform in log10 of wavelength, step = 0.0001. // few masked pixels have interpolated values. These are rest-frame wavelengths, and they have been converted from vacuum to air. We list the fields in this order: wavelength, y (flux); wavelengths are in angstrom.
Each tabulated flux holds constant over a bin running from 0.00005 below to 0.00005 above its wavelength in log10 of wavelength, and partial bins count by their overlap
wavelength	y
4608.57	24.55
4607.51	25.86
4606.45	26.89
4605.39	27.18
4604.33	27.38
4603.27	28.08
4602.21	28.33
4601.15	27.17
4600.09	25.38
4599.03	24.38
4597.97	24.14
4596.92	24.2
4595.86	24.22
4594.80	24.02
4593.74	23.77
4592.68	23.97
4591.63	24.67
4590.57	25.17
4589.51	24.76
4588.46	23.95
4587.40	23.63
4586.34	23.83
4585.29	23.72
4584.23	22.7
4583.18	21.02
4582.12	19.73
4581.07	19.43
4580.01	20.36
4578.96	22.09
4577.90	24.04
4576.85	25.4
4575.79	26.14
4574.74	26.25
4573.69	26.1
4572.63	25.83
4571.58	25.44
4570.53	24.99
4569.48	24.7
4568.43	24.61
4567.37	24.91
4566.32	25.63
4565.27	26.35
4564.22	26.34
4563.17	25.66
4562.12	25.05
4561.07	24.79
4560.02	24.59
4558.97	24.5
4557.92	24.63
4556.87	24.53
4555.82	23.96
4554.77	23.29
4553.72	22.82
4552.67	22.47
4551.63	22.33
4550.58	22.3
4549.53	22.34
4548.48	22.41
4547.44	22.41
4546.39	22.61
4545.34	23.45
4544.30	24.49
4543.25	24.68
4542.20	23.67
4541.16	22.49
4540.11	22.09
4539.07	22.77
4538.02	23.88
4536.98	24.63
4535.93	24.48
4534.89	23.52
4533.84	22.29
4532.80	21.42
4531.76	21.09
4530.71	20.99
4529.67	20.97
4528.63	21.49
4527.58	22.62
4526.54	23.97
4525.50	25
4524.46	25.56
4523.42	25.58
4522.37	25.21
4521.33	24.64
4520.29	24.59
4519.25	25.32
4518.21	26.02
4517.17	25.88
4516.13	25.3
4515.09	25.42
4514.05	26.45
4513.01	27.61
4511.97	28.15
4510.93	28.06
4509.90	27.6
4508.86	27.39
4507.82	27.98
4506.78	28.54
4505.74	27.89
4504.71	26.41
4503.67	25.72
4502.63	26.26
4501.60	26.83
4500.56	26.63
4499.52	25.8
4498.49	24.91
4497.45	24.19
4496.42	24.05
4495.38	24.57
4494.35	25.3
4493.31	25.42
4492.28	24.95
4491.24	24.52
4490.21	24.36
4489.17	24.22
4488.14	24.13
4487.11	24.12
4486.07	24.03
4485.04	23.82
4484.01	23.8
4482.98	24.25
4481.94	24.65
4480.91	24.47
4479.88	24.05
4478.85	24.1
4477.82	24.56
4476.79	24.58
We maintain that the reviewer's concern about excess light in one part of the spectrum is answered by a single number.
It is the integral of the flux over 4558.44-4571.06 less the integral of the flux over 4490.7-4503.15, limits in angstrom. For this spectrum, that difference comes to 3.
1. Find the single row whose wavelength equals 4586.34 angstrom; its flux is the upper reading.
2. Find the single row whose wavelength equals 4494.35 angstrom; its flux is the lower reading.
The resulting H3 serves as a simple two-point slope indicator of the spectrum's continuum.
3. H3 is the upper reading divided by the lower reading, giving 0.94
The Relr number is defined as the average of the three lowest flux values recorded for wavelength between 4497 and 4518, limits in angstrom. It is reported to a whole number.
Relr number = 25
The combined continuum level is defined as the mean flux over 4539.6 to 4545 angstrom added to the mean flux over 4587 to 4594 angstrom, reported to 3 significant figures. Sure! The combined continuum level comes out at 47.8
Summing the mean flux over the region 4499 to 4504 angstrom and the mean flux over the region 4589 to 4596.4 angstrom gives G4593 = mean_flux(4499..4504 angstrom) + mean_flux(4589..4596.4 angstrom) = 50.6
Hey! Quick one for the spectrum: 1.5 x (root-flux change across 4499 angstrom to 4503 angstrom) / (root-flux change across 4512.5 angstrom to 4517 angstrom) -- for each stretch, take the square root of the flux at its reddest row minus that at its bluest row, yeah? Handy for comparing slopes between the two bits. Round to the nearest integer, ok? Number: 0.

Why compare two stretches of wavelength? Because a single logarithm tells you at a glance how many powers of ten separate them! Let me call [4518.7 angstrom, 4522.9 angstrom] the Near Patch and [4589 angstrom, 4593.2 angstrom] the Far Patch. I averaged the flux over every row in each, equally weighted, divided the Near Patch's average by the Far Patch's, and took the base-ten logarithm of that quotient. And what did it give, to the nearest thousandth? 0.005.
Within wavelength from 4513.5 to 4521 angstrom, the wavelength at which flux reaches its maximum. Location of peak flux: 4514.05 angstrom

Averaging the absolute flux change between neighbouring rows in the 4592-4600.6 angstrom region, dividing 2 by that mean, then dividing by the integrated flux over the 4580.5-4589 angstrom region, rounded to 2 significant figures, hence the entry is 0.038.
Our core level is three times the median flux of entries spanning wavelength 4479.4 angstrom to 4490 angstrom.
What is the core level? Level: 72.4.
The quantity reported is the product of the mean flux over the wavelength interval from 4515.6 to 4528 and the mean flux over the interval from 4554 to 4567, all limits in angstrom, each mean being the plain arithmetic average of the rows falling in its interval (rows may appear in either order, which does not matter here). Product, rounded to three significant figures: 623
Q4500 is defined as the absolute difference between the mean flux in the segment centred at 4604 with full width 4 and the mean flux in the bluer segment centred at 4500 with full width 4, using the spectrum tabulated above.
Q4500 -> 1.7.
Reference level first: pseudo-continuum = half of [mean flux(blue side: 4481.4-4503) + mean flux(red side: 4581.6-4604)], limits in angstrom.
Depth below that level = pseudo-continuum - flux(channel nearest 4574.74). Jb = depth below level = -1.7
